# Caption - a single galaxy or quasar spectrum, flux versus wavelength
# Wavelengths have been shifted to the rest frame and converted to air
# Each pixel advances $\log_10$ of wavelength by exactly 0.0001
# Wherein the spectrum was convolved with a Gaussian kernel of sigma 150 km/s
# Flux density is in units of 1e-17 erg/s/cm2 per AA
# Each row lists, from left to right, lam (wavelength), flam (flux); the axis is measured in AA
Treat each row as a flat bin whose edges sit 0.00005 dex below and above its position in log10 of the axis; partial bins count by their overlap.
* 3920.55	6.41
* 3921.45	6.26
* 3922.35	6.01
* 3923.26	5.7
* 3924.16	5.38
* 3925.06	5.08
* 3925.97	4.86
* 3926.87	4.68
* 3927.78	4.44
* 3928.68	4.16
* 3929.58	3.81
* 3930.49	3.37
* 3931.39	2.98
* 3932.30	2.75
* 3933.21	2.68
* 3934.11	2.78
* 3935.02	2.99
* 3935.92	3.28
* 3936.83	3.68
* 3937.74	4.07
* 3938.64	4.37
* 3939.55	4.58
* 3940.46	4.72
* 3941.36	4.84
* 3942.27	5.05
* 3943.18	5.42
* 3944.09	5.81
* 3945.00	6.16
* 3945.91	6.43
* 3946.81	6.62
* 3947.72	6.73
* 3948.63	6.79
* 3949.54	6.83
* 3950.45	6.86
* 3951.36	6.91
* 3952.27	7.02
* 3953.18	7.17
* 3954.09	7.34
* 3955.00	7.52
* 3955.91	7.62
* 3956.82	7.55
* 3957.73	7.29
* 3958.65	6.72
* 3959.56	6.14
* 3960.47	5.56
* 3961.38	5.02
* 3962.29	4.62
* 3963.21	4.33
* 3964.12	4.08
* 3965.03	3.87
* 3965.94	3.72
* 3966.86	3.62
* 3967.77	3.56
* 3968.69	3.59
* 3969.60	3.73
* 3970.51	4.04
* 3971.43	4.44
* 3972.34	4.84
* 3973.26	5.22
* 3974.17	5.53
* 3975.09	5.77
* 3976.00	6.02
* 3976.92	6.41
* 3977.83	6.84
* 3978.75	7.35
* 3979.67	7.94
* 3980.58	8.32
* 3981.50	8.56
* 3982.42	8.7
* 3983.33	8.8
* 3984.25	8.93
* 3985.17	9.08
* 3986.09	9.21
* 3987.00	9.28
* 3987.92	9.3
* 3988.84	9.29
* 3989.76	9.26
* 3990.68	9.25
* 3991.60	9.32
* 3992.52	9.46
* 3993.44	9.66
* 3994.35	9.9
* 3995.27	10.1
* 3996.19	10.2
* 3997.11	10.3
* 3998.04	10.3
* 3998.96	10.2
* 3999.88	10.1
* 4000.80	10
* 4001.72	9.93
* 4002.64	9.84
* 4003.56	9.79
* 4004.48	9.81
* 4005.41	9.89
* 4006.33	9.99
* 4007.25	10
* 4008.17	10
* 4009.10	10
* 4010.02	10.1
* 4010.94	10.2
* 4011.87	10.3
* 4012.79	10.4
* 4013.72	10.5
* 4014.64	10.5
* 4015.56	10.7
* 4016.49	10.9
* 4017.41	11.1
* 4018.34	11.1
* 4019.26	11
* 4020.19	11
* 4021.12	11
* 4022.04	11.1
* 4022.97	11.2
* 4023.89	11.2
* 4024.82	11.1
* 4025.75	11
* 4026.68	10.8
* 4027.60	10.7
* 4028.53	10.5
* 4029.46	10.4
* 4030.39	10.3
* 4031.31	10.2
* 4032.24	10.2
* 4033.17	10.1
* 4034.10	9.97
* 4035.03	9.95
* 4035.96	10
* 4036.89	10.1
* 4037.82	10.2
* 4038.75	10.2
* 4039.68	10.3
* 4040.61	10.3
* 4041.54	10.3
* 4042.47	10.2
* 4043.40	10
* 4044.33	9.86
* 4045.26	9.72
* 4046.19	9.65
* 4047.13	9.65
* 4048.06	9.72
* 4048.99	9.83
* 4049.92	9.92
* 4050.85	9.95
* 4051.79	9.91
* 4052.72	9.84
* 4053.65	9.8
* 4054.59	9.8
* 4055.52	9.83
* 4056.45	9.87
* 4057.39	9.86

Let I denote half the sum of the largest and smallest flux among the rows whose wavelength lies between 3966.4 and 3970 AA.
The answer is 3.6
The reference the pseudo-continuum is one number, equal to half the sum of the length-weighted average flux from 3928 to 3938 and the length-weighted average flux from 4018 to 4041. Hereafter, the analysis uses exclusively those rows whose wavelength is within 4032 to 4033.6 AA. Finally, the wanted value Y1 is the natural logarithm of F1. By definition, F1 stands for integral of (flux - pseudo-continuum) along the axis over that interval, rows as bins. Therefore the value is 1.63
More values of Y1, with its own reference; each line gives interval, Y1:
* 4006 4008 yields 1.81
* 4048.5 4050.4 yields 1.72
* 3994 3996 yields 1.82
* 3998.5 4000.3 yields 1.75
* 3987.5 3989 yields 1.26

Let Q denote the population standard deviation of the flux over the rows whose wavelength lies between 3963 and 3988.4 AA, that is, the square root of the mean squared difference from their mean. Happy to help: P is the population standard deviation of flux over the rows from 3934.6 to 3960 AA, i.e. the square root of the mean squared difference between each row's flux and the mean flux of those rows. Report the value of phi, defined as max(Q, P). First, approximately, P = 1.37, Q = 2.15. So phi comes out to 2.1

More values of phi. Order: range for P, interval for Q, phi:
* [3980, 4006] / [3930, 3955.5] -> 1.6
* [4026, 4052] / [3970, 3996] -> 1.8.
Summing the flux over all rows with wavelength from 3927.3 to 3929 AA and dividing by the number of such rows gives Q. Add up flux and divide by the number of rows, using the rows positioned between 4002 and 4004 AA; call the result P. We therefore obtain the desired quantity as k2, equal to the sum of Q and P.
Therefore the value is 14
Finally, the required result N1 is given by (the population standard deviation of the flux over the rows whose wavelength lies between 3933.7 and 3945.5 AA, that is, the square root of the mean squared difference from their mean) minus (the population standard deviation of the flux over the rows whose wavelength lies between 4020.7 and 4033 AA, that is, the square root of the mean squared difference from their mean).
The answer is 0.64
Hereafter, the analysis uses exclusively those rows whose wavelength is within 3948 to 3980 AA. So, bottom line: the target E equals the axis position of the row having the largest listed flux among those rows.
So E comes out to 3979.67 AA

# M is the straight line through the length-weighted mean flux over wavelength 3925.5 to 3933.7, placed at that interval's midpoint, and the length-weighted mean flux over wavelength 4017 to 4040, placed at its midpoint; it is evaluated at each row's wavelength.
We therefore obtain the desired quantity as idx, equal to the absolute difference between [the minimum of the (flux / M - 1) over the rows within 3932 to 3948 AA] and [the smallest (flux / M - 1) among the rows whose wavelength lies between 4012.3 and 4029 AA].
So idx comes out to 0.32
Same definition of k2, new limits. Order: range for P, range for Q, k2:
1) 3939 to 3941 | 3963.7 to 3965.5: 9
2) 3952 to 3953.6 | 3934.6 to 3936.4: 10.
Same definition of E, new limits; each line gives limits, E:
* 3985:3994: 3993.44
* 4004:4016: 4015.56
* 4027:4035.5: 4027.60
